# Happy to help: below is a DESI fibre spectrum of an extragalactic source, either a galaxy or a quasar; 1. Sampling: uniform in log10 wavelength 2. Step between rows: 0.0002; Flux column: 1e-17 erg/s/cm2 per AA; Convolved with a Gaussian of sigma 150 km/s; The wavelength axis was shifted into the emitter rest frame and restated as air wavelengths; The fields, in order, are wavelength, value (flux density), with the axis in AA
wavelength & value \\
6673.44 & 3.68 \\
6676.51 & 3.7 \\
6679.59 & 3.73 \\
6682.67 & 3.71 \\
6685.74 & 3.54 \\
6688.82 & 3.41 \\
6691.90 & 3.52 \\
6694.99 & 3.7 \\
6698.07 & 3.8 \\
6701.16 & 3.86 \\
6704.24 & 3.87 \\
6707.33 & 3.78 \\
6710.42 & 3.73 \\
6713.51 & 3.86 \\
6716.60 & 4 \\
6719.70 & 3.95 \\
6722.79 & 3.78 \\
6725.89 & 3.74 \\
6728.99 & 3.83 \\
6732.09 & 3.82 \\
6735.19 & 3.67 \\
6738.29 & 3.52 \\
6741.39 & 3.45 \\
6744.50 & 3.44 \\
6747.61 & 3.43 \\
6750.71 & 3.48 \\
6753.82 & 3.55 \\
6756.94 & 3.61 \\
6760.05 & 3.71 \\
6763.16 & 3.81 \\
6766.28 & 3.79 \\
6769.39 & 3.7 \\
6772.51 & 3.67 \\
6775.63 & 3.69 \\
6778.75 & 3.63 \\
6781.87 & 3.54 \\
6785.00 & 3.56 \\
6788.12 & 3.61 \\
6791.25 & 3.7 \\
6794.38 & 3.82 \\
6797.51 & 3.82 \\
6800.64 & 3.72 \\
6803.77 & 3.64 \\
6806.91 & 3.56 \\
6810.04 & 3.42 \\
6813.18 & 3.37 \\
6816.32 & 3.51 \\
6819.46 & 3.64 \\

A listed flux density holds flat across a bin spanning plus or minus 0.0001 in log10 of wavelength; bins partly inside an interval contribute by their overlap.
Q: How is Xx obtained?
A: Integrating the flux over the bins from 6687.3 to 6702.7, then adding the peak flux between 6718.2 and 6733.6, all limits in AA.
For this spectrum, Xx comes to 60.3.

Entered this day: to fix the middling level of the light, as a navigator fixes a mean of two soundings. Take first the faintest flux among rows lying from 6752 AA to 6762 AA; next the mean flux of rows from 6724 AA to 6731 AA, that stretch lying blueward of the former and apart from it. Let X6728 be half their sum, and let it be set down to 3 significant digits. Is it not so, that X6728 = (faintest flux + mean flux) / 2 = 3.67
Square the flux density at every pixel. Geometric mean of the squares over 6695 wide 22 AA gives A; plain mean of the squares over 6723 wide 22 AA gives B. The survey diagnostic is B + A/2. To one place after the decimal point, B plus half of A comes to 21.6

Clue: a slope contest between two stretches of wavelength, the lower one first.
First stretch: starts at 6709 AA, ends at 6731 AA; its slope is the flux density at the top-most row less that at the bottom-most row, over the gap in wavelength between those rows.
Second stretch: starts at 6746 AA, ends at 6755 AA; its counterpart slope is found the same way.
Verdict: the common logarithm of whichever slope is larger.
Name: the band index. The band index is -1.71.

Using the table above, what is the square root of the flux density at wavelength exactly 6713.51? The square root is 1.96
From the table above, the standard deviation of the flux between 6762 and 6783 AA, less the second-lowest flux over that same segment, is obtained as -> -3.54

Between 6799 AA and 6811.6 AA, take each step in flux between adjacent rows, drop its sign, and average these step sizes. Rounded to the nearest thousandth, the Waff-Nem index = 0.100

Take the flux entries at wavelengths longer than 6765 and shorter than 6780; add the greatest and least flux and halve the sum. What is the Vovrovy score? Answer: 3.71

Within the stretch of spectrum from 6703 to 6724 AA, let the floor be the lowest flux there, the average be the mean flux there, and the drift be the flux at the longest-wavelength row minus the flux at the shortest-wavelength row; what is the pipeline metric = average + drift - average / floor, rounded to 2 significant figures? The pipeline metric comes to 2.7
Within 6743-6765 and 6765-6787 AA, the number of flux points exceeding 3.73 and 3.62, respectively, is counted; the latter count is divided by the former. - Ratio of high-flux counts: 5.0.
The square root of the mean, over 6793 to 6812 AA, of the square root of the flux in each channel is 1.383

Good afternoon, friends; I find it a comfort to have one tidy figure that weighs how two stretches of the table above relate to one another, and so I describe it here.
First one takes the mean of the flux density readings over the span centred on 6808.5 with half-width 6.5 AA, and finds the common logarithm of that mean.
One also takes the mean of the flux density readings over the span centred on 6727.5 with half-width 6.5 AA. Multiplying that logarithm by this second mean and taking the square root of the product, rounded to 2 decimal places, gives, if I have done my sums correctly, 1.44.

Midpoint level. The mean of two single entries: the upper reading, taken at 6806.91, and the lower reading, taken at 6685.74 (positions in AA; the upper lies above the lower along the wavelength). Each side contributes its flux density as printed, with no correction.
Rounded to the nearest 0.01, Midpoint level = 3.55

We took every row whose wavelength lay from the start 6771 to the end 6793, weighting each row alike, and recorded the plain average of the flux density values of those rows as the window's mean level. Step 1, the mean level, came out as 3.63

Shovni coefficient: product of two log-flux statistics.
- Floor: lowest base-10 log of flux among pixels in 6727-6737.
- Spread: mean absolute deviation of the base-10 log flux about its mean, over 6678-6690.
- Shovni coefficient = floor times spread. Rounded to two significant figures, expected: 0.0084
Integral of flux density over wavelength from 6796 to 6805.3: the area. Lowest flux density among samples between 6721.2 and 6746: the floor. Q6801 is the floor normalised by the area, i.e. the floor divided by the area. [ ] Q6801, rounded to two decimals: 0.10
